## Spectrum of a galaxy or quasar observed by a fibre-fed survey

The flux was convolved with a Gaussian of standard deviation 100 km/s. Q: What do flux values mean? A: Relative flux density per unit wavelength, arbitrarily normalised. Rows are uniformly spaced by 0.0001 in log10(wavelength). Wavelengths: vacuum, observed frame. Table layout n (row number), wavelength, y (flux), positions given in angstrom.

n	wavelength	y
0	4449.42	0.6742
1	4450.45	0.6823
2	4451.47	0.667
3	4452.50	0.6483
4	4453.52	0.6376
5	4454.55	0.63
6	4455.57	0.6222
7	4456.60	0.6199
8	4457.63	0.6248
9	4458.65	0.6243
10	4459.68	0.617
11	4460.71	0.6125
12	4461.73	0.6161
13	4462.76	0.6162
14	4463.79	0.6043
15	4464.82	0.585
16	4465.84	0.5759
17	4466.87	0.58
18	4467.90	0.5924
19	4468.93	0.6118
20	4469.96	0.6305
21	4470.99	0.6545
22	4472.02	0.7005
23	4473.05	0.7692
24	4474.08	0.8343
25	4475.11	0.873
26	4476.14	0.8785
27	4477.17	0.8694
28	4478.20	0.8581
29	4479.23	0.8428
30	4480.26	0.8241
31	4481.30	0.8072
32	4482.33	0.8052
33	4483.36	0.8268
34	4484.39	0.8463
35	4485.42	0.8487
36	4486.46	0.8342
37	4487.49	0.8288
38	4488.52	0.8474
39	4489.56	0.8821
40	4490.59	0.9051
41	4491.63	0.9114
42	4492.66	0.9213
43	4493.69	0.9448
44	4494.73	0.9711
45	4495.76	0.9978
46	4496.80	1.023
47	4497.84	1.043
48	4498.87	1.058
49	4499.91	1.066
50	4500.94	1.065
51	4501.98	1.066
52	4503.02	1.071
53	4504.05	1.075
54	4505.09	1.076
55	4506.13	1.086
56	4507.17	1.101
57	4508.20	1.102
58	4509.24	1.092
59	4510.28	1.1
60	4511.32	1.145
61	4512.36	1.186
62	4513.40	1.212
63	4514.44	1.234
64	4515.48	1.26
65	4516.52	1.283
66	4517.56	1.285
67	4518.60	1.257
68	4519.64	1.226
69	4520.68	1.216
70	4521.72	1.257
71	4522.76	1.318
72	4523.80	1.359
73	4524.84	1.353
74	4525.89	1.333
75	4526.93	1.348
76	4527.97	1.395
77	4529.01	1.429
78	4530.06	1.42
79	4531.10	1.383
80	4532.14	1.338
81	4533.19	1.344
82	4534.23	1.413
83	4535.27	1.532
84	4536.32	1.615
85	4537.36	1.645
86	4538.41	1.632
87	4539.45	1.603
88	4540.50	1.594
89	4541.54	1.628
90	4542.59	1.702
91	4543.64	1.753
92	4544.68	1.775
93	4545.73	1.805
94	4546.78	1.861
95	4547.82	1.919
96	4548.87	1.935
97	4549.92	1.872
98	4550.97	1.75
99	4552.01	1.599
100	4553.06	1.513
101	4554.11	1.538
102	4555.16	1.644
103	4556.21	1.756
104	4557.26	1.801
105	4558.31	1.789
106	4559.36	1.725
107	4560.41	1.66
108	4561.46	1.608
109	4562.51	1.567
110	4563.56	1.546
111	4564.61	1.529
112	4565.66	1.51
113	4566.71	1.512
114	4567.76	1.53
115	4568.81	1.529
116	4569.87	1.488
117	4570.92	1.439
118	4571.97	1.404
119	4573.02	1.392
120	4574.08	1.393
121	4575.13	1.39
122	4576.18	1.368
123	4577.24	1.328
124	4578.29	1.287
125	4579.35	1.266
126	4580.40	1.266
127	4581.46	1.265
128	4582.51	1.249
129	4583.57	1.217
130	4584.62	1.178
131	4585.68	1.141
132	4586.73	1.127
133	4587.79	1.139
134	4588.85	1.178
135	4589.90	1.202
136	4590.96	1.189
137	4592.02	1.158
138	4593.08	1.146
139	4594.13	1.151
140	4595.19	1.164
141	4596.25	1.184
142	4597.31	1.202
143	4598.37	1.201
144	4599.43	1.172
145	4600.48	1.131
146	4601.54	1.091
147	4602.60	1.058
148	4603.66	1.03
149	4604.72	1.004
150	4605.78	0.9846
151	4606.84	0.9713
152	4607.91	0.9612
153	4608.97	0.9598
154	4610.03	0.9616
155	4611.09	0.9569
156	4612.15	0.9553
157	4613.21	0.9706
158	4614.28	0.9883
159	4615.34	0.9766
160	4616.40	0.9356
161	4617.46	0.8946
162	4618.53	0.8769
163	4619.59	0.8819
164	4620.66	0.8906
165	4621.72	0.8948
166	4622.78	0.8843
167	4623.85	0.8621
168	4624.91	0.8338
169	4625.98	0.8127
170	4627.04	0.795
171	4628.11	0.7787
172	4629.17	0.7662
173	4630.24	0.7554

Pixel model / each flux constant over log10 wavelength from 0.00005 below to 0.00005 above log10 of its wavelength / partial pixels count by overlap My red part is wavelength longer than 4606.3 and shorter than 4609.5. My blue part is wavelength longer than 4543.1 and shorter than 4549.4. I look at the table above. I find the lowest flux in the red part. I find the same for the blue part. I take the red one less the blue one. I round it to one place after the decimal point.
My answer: -0.8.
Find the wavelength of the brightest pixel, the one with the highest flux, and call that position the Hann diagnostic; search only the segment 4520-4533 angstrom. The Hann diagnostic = 4529.01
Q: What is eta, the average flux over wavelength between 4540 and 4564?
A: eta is 1.71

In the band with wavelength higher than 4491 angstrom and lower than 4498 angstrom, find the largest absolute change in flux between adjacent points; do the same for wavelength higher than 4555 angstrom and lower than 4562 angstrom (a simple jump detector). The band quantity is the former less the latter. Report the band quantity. -0.085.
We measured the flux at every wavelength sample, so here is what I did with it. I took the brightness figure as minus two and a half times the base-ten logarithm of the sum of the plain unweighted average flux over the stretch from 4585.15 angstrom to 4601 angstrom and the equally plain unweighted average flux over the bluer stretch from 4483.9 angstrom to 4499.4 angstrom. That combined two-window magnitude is -0.8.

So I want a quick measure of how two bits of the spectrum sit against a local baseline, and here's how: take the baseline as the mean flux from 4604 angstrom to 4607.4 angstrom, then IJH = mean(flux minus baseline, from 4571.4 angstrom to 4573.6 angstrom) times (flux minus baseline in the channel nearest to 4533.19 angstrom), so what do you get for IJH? 0.15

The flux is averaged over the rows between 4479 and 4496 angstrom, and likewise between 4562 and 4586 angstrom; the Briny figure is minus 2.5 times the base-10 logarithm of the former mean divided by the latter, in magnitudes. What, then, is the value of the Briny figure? 0.5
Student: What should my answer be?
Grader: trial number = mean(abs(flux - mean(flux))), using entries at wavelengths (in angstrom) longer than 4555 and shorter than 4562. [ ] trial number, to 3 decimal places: 0.064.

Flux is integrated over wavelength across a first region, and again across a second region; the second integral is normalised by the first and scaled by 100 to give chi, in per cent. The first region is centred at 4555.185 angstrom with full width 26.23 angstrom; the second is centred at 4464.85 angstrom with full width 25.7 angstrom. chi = 39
